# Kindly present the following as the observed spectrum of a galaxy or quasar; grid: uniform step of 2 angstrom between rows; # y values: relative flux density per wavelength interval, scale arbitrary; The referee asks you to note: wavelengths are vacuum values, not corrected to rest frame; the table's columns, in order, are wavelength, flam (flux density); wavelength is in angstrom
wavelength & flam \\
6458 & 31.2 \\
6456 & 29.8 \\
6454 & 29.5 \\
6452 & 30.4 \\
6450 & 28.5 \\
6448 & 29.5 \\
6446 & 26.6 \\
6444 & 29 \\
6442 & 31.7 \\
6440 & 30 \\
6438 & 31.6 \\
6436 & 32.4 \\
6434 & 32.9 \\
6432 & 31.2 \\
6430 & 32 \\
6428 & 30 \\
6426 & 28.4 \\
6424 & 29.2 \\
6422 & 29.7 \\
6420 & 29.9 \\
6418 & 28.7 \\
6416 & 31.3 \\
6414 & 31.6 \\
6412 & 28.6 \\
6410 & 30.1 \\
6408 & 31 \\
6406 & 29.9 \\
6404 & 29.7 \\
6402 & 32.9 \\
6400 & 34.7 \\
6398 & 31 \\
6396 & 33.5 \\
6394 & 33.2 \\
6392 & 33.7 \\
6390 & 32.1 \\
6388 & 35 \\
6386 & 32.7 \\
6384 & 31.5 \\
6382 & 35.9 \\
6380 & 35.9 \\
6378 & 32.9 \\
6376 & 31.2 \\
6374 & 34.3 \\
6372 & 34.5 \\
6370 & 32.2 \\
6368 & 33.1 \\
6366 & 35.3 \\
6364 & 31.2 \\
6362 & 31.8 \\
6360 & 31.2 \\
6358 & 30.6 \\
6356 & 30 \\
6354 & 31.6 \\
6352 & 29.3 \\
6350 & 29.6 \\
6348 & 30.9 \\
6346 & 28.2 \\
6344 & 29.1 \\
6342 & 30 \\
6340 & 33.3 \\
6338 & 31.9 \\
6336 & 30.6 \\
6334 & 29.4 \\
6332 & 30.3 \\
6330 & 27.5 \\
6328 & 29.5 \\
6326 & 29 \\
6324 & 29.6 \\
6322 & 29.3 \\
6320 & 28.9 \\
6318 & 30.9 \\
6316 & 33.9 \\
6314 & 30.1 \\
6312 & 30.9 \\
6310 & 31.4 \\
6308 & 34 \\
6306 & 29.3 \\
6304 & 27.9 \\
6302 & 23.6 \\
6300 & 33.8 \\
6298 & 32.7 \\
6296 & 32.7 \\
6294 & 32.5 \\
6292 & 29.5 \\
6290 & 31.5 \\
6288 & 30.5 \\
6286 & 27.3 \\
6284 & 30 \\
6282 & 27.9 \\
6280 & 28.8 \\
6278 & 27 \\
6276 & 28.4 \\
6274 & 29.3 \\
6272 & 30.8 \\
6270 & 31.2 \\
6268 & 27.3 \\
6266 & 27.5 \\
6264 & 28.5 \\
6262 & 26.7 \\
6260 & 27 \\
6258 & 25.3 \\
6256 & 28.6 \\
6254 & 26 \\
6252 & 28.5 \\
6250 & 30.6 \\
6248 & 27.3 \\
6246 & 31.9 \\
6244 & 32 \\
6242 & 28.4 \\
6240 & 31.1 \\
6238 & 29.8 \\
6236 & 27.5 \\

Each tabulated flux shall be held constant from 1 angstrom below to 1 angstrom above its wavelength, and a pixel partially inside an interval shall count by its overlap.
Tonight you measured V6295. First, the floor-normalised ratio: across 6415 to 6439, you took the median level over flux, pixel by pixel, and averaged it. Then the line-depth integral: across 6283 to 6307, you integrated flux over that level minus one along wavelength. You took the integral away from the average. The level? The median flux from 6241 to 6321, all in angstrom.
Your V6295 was 0.30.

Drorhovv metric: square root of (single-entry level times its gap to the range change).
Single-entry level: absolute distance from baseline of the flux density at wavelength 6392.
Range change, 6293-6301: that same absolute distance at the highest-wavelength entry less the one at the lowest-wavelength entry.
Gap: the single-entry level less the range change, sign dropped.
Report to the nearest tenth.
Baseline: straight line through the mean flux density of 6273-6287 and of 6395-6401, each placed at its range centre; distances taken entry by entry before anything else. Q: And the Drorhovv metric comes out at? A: 0.4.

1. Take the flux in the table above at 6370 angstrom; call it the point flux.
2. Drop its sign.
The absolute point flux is 32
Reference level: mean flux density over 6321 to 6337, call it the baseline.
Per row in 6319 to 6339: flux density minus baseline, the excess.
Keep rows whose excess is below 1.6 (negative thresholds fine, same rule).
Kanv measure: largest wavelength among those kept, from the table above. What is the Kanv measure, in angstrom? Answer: 6336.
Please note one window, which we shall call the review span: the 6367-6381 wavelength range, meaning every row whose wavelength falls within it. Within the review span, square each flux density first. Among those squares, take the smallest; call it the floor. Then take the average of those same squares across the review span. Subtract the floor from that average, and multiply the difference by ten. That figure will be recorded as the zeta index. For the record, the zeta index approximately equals 1471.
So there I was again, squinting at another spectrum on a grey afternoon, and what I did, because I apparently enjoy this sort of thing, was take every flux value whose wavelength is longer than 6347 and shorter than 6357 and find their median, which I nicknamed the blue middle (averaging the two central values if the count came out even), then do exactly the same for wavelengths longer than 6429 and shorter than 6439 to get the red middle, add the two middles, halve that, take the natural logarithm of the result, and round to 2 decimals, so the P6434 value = 3.43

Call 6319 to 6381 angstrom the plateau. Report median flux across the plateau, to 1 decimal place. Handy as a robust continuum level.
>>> 30.6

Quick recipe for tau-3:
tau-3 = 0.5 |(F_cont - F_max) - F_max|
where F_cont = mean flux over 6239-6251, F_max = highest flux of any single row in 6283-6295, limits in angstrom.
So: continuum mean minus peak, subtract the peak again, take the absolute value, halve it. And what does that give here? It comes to 17.4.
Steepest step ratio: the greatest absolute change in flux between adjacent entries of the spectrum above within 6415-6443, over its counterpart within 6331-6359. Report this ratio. 0.79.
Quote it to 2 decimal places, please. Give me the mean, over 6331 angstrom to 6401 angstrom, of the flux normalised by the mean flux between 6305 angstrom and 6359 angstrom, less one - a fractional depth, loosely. 0.06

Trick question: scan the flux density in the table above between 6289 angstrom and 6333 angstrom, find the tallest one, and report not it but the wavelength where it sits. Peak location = 6308 angstrom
